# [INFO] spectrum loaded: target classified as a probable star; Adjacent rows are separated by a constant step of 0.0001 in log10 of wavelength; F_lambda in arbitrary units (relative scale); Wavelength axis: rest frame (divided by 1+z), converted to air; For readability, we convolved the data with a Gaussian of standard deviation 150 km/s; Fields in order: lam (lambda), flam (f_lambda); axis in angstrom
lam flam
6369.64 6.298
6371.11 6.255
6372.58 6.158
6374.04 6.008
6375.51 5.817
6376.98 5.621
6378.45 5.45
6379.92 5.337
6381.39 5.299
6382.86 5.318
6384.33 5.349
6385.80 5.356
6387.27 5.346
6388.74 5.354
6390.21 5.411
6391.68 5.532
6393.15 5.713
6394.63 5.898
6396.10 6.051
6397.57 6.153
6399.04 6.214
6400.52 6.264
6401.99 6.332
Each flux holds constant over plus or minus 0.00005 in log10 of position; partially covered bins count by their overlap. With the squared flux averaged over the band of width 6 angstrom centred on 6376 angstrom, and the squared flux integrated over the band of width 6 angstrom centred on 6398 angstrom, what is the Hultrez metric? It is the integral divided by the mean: 6.8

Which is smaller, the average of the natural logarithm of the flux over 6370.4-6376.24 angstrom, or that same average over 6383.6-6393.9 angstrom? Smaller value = 1.693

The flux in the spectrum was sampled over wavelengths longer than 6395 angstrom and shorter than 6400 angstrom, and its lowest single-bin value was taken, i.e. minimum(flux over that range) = 6.051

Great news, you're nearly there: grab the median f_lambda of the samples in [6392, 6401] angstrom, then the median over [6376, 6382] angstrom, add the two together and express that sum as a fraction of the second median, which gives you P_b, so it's 2.13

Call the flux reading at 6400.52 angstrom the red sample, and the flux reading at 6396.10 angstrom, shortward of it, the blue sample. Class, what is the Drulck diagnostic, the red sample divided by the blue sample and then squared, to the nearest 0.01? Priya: 1.07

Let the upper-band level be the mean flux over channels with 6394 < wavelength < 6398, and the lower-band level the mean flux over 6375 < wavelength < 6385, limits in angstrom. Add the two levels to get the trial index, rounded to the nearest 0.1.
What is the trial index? 11.5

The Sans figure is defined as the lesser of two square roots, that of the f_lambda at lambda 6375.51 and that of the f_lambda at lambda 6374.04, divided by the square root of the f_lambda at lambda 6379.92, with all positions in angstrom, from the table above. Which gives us 1.04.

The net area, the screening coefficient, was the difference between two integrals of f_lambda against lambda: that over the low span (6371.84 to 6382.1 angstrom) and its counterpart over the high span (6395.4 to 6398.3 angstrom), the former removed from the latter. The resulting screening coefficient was -40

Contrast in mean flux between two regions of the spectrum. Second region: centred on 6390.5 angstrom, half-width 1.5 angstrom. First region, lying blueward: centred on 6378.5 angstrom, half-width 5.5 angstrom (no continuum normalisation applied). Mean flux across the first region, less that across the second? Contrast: 0.1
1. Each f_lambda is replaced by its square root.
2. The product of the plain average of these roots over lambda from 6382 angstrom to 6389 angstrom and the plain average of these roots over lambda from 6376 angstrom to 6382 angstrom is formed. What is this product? 5.39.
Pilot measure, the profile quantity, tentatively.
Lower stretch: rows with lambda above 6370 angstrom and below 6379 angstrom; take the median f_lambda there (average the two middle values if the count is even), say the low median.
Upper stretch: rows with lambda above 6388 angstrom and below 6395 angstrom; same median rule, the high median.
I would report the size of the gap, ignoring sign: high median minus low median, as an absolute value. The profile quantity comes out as 0.38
